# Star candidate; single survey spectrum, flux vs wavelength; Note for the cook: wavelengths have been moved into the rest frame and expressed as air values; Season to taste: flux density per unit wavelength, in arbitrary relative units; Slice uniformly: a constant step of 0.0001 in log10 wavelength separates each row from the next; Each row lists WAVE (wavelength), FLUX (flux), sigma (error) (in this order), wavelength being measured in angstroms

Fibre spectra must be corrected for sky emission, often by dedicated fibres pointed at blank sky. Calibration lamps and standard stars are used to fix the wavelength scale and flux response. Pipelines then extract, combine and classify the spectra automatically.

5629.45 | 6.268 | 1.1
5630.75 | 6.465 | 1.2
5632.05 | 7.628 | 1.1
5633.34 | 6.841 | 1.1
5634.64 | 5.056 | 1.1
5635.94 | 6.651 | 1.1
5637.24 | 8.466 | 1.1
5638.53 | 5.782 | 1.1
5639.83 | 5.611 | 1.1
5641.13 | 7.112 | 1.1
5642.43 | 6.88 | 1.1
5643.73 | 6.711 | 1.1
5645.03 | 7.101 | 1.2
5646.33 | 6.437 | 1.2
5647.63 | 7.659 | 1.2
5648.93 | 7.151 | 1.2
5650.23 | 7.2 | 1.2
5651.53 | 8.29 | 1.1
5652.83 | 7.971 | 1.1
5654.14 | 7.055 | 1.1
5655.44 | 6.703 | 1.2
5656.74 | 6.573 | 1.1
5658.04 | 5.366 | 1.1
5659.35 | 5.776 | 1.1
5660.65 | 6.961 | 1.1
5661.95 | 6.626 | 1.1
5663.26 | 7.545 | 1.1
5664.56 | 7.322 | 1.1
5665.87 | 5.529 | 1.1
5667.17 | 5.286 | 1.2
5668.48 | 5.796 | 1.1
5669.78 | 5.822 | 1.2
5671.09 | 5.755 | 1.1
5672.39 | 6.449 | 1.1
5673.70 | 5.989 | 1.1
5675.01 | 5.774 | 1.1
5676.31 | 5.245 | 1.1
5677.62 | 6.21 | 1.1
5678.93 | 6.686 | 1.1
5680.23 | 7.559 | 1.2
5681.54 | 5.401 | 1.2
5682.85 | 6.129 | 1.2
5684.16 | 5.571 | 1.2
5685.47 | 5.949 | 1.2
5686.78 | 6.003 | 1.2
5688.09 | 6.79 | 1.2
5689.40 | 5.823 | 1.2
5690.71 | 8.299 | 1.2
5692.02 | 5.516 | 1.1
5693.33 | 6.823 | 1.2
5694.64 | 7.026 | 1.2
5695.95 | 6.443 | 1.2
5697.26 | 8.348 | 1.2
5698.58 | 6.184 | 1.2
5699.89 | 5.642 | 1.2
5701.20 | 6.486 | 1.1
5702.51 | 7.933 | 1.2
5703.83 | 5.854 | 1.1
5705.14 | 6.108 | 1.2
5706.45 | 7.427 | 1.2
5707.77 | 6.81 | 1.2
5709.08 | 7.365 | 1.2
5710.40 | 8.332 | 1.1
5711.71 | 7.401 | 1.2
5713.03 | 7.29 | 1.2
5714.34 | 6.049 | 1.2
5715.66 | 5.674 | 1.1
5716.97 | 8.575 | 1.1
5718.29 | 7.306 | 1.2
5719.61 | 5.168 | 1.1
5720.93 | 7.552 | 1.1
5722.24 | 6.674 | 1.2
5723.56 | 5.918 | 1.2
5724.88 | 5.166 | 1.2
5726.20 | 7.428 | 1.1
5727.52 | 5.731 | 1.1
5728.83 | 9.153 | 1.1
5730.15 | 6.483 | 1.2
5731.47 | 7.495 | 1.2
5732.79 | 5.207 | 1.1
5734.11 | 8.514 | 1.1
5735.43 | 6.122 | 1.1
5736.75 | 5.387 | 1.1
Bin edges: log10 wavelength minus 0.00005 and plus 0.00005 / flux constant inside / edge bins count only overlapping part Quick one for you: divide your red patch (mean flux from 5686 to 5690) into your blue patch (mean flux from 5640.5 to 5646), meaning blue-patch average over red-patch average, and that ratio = 1.12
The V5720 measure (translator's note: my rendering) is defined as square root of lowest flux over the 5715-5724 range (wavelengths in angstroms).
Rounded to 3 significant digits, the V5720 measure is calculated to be 2.27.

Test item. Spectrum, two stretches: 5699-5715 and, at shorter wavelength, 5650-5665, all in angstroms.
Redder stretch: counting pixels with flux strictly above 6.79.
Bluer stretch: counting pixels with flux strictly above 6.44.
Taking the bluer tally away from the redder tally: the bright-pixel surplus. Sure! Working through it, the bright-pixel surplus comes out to -3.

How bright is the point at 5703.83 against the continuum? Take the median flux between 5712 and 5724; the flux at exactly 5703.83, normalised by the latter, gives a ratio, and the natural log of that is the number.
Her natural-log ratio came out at -0.13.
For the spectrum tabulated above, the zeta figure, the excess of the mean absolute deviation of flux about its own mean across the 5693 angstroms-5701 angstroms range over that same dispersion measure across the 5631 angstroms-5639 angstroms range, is -0.25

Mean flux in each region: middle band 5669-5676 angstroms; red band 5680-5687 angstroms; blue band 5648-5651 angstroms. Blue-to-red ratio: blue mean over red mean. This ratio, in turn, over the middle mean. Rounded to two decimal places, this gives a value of 0.20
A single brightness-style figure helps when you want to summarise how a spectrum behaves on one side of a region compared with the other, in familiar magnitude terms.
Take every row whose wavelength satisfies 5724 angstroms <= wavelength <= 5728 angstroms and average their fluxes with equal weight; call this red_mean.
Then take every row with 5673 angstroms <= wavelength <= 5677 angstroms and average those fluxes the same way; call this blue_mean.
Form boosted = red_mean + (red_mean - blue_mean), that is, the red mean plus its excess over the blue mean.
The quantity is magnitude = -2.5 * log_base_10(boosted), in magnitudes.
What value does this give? -2.04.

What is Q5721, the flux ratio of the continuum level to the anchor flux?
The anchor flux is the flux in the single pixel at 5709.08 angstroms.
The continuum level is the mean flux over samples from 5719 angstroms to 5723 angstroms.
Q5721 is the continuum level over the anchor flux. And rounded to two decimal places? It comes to 0.88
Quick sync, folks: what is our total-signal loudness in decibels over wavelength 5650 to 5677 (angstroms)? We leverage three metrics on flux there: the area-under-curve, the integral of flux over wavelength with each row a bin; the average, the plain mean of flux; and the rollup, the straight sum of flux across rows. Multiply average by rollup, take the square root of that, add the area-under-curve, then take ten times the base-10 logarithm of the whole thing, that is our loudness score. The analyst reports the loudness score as 23.1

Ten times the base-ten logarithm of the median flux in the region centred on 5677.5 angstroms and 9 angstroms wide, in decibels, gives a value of 7.77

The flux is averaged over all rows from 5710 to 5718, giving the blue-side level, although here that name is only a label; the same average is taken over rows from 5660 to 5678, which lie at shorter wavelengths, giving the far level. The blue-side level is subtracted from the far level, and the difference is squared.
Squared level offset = 1.1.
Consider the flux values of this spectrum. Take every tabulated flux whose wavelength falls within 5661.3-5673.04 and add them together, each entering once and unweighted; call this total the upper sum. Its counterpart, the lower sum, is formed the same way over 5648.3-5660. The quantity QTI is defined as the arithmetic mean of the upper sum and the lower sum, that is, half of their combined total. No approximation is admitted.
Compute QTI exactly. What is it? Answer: 59.1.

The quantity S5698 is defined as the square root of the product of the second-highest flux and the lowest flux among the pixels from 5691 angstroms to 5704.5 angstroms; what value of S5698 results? 6.62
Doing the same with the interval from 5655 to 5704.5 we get 6.60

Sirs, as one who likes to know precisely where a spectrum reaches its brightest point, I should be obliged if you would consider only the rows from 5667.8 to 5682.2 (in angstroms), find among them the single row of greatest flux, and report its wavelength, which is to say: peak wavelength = 5680.23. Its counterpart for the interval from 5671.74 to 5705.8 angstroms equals 5697.26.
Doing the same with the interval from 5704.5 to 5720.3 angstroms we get 5716.97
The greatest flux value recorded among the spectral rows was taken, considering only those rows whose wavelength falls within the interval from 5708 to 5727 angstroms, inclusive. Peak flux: 8.575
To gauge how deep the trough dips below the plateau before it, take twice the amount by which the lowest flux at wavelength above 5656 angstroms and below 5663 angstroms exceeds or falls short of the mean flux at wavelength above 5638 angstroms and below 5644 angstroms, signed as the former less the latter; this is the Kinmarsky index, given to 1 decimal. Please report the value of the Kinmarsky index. -2.1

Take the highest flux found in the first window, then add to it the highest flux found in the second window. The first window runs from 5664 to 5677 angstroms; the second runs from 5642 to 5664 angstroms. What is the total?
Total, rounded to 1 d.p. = 15.6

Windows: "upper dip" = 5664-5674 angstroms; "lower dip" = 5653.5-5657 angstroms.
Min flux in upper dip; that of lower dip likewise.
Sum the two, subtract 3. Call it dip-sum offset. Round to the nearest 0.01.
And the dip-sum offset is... 8.86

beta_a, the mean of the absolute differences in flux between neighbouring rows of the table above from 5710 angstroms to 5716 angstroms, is 0.7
